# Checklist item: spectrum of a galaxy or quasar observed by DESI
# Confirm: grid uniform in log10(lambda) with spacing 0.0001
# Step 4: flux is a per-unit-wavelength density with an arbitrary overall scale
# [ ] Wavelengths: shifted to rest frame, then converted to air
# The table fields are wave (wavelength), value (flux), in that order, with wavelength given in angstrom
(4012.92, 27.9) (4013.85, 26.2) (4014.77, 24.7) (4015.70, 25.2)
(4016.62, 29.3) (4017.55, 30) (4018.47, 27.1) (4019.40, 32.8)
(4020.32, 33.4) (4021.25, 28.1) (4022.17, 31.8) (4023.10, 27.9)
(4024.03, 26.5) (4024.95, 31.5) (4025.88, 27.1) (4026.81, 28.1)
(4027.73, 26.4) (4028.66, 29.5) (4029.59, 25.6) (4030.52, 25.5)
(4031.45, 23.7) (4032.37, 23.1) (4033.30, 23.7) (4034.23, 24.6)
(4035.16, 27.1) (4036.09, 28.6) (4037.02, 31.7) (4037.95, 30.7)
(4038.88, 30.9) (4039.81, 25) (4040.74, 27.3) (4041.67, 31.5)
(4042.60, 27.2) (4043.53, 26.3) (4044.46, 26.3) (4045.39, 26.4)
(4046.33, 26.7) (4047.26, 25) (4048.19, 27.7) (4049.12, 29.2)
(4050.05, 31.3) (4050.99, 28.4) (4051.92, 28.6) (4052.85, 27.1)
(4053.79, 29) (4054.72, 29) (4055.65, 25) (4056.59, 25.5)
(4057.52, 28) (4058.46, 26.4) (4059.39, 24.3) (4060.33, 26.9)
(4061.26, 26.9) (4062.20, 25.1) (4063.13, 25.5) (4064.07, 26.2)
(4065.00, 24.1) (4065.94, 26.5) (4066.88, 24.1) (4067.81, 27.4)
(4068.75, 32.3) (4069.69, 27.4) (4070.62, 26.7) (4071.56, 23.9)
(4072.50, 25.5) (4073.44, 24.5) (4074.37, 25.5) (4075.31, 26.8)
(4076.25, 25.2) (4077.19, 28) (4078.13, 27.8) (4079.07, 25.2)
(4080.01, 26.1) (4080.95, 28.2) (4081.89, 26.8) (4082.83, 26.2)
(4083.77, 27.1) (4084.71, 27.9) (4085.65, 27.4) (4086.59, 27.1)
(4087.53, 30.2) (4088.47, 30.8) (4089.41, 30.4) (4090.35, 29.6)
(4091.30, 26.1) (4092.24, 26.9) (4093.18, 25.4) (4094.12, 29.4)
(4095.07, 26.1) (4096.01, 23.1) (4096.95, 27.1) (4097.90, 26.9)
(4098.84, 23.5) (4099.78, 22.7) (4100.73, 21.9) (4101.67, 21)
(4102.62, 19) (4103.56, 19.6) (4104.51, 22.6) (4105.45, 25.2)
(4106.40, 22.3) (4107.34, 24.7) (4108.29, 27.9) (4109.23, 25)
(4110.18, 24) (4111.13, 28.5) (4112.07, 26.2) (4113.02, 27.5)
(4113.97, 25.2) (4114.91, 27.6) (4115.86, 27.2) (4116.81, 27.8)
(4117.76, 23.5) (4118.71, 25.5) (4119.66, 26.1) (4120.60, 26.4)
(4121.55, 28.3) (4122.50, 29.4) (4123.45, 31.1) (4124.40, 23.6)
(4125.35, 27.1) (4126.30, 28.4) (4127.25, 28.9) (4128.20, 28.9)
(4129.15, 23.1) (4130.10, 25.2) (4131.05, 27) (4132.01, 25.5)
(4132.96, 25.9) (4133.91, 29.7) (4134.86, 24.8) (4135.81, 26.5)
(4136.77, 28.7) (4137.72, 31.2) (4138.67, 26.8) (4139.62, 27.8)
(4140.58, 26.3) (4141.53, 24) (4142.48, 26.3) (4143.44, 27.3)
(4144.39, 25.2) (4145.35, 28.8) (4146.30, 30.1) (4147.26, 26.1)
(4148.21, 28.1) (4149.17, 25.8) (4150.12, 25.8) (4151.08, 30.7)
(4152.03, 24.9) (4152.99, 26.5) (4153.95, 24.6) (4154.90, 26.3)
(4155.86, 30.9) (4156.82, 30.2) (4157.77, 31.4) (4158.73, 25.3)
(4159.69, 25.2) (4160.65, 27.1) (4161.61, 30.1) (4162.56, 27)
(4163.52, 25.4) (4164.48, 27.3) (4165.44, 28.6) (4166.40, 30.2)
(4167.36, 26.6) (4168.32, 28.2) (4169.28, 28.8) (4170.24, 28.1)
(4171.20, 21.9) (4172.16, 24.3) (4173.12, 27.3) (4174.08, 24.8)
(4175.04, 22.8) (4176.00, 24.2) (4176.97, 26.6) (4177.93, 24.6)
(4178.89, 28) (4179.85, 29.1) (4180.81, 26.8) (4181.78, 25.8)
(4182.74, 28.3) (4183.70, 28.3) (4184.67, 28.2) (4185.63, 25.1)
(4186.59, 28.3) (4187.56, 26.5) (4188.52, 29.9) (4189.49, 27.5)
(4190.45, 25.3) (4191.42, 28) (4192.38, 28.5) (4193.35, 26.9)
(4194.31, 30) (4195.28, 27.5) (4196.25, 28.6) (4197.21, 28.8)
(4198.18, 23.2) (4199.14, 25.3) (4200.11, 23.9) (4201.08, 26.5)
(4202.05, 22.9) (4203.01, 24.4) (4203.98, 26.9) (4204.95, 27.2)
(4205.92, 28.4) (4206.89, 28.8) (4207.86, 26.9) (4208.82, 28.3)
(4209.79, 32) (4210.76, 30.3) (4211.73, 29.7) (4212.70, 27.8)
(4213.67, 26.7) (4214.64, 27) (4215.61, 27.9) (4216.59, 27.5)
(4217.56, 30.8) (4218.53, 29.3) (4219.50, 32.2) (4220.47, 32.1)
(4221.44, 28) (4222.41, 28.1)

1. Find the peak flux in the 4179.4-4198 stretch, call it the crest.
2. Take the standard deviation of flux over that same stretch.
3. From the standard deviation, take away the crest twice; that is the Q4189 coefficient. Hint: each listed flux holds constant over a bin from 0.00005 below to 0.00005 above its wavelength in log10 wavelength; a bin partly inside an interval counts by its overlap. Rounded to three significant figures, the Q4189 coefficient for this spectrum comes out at -58.6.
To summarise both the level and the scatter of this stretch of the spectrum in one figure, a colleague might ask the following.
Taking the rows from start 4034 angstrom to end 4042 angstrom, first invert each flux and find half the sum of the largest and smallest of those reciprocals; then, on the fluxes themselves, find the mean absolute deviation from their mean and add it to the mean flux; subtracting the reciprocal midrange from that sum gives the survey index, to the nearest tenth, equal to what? 30.9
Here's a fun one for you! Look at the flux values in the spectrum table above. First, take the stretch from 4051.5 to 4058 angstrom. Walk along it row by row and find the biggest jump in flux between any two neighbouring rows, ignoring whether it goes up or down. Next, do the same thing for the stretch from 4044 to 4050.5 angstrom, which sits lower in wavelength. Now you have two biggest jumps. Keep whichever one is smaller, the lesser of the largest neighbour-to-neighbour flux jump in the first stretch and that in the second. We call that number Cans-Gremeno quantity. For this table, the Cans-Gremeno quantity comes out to 2.70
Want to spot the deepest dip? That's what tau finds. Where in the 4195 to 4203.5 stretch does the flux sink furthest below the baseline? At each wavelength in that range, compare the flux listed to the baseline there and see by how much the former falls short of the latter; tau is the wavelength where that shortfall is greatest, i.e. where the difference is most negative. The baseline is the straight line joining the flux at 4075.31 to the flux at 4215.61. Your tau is 4202.05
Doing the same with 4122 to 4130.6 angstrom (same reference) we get 4129.15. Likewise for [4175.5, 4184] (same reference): 4176.00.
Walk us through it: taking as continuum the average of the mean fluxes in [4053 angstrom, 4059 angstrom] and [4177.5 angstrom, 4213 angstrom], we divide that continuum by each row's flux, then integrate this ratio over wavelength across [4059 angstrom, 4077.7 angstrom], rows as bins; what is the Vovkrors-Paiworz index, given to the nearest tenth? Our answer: 19.6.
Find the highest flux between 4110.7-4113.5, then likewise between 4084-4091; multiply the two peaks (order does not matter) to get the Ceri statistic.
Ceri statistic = 878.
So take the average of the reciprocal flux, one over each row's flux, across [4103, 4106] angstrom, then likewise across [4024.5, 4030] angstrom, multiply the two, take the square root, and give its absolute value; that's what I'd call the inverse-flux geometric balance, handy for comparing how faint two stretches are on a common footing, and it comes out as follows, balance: 0.0402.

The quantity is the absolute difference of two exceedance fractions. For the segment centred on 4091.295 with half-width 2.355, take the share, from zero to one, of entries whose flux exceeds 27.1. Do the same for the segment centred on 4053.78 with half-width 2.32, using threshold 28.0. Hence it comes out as 0.20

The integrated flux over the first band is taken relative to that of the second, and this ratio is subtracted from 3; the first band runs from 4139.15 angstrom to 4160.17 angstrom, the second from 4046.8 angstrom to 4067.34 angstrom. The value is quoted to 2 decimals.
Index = 1.96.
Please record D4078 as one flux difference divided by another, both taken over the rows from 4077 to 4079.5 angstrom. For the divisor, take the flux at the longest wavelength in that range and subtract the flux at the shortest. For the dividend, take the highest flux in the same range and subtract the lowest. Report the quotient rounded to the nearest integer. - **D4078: -1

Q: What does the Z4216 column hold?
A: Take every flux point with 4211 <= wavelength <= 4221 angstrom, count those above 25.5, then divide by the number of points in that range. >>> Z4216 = 1.00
